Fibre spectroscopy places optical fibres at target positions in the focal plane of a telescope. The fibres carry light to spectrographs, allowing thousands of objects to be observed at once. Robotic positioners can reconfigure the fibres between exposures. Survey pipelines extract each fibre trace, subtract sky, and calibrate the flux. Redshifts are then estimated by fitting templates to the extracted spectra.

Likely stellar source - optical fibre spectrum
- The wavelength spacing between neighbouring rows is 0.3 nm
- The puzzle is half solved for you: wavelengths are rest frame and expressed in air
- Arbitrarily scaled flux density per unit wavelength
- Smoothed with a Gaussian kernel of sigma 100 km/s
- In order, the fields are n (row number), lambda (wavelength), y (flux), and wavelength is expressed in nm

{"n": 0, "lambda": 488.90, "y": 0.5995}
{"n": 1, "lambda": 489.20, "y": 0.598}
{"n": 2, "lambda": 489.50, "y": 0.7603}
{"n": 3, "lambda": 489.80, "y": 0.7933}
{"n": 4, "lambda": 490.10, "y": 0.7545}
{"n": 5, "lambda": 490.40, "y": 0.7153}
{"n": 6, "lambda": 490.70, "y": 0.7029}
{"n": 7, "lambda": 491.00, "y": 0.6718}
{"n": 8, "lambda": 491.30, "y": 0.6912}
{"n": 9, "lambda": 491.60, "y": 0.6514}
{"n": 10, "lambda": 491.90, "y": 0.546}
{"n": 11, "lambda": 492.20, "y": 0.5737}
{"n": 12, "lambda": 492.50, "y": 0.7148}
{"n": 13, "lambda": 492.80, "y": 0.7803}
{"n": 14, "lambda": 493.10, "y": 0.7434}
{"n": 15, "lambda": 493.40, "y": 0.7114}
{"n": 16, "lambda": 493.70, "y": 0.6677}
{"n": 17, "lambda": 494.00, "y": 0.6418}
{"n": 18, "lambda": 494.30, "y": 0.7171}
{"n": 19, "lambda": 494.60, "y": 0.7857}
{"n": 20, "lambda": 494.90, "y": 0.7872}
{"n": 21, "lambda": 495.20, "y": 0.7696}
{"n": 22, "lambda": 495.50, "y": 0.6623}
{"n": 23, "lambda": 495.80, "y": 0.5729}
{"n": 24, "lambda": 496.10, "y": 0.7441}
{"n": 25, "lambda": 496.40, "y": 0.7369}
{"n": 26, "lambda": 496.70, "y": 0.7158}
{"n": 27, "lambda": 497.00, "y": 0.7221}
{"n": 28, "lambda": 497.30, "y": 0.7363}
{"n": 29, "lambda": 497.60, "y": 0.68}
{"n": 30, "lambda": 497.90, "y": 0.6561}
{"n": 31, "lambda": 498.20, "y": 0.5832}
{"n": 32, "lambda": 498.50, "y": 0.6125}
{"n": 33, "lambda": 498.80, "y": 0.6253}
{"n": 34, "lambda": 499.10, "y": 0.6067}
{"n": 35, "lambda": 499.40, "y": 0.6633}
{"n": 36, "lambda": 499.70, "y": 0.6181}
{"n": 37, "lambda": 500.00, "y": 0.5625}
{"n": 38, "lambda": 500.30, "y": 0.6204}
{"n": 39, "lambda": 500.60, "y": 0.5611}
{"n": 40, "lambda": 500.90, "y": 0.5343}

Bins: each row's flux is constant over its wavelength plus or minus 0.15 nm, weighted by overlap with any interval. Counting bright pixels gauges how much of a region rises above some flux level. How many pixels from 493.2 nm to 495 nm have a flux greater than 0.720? 2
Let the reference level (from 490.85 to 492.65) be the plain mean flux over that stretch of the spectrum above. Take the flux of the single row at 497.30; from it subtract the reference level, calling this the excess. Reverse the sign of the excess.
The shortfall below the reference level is -0.095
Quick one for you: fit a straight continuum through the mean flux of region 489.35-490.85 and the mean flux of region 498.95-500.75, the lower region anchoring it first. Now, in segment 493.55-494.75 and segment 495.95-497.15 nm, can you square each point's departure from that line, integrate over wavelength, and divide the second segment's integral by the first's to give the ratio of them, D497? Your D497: 1.6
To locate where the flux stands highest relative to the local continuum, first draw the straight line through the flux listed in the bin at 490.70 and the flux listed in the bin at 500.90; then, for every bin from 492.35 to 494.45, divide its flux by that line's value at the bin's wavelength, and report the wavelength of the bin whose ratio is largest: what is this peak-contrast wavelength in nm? 492.80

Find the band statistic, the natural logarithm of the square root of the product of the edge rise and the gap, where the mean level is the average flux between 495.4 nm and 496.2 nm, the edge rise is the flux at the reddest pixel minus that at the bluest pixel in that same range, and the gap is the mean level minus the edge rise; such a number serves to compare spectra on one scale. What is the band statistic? -1.5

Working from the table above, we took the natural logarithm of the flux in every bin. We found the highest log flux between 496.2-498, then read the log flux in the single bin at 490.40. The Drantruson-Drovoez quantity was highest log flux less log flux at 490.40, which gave 0.03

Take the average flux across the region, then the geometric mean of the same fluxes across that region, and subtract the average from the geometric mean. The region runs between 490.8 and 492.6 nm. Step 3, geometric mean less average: -0.003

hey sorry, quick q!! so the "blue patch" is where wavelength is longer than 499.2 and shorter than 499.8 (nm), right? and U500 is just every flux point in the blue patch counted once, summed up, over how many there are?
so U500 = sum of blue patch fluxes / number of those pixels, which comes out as 0.64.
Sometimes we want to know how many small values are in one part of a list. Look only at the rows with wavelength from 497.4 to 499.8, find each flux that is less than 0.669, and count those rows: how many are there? 7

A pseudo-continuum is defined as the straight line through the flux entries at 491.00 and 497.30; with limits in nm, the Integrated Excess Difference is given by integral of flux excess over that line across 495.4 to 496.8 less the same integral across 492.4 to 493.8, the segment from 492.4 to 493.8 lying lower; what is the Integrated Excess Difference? -0.10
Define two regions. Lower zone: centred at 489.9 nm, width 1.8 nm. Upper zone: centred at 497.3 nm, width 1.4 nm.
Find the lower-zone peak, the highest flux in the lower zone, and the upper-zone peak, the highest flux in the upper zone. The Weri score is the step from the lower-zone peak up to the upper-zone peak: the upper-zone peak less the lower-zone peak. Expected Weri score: -0.06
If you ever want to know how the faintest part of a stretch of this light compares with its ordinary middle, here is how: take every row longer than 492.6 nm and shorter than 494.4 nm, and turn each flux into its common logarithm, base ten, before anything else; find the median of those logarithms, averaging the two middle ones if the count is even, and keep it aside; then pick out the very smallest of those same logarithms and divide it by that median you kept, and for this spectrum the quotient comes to 1.3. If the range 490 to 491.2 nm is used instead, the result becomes 1.2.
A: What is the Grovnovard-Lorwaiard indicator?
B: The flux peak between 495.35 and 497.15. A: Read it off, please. 0.7441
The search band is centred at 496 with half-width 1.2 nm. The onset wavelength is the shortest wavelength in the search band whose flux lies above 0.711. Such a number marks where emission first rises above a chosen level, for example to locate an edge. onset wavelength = 494.90 nm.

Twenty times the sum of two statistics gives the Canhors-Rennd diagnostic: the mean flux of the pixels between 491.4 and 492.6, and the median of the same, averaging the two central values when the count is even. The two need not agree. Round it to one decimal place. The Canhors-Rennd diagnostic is 24.7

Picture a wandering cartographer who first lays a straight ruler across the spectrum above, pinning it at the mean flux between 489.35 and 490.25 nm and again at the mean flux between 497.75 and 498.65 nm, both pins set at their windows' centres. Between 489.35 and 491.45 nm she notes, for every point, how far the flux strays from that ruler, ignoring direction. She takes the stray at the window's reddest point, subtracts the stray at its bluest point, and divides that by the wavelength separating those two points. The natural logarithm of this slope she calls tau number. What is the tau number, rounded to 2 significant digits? -3.9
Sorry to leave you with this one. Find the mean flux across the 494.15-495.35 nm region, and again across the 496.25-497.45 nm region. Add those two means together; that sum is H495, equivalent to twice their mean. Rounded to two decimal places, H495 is 1.49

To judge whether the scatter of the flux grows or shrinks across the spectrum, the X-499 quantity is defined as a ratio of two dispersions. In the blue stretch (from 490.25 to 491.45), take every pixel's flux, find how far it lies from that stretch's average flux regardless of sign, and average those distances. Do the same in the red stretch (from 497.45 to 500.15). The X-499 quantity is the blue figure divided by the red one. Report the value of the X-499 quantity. 0.5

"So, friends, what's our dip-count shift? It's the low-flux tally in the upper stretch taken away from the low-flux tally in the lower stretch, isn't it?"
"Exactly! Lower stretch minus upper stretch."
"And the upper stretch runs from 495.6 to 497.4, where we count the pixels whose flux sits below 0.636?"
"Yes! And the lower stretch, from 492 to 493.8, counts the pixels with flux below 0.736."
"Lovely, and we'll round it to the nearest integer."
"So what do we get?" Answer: 3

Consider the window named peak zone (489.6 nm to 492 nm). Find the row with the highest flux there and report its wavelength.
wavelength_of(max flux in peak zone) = 489.80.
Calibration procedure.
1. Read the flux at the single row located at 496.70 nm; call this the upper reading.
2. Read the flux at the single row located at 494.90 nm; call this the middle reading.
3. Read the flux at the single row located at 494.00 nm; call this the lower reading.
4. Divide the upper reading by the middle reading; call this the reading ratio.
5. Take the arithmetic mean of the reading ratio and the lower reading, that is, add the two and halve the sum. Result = 0.78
